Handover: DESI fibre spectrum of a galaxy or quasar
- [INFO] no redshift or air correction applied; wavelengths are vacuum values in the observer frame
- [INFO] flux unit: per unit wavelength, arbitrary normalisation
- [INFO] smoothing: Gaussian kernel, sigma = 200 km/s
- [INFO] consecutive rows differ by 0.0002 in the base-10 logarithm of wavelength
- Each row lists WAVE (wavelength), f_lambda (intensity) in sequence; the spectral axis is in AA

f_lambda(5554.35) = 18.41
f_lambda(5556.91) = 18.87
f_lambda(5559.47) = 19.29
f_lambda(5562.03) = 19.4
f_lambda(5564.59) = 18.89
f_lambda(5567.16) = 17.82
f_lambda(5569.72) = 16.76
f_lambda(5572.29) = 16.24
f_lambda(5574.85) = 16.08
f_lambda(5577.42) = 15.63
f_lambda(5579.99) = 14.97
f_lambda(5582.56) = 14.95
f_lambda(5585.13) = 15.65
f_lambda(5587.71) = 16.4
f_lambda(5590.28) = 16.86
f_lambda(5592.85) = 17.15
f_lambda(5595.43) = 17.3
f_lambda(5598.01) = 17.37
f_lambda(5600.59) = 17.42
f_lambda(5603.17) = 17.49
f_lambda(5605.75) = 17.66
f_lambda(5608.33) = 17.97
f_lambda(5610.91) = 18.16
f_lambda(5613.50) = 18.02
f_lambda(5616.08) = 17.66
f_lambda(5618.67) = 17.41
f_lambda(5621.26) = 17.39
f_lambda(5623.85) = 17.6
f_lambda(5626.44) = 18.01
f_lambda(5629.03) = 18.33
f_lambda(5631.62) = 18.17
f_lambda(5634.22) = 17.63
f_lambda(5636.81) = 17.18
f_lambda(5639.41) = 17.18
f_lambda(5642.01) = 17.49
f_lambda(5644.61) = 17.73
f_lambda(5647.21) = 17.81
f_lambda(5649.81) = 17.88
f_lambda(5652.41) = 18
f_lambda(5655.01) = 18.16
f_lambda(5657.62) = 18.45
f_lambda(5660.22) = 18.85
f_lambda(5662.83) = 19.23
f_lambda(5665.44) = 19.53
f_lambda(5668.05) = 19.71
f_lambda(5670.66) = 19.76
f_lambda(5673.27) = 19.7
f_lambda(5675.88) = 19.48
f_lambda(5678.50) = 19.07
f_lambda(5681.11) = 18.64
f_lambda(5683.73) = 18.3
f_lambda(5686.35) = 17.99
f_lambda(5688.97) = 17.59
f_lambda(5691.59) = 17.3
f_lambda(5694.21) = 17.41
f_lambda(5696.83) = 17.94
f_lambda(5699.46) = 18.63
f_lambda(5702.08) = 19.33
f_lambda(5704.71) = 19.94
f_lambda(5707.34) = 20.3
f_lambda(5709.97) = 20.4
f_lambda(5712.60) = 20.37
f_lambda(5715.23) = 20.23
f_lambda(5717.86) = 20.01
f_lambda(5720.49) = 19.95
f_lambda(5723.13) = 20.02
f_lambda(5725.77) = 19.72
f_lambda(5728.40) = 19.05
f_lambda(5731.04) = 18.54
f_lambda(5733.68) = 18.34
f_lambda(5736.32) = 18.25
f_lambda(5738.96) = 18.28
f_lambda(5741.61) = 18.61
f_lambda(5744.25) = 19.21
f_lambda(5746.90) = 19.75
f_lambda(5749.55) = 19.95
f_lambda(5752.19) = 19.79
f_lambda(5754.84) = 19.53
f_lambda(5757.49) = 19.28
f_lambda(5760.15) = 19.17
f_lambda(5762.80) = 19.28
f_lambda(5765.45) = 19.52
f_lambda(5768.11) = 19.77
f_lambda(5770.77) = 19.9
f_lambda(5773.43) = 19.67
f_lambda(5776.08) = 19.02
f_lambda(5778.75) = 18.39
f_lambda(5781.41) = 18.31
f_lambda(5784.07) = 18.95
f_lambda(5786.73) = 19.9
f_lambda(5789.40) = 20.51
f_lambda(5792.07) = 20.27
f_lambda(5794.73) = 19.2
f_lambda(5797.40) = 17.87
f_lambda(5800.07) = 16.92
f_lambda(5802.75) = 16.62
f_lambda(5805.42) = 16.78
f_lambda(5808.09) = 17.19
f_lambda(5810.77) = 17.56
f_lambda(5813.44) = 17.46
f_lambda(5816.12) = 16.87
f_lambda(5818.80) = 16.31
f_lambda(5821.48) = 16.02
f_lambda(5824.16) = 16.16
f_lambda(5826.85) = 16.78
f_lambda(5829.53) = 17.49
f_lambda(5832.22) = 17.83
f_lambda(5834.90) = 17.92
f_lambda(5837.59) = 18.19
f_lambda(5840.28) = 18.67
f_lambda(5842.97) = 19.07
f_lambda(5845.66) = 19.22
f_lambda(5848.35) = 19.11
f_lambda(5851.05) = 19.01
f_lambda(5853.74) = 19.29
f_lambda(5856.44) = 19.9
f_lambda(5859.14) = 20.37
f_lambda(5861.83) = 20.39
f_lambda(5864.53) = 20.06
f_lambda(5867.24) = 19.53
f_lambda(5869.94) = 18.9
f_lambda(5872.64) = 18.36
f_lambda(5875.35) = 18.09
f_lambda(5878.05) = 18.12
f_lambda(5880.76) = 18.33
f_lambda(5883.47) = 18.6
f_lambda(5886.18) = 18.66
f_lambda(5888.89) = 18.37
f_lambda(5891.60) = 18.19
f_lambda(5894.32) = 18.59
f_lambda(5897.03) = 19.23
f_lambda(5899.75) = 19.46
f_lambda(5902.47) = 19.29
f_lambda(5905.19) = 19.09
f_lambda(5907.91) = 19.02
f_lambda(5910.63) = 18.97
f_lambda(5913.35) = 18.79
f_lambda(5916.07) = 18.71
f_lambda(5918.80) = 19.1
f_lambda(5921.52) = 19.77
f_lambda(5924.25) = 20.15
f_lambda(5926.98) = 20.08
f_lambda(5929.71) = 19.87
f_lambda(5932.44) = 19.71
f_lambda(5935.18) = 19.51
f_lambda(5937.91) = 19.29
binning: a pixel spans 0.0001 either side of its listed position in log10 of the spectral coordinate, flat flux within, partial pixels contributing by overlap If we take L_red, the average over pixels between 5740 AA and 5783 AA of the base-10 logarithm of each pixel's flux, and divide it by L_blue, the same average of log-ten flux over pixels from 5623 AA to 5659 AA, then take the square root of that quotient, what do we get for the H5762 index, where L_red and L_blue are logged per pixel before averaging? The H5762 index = 1.01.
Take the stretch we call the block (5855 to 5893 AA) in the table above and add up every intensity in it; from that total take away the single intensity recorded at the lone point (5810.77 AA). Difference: 248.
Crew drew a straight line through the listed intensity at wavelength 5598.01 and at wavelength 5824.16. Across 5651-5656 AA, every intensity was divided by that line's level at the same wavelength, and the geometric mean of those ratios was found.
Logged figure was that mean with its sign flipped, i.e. -1.06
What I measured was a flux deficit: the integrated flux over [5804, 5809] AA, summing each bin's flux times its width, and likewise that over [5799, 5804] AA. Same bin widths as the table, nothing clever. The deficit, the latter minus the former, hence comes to -1.2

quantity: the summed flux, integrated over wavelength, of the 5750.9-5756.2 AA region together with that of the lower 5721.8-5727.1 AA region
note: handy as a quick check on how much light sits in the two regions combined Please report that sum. 209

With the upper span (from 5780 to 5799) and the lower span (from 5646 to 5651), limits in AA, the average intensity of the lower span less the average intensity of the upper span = -1.4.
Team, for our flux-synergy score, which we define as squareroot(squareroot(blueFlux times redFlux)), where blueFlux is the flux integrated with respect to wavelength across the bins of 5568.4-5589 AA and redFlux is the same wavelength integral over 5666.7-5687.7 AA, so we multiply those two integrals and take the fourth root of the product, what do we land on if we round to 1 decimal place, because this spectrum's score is 19.0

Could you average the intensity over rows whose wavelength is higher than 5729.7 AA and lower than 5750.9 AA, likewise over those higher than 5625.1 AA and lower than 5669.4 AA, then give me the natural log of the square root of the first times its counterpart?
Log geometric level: 2.92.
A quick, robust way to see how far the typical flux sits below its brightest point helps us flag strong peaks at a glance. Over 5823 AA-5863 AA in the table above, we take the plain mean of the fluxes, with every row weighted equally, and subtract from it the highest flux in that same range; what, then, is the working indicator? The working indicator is -1.8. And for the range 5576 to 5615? -1.3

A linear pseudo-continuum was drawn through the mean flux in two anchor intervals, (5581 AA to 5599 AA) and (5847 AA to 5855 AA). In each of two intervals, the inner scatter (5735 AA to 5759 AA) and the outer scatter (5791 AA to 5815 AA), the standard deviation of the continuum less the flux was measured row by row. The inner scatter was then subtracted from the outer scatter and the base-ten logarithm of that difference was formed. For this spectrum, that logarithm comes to -0.2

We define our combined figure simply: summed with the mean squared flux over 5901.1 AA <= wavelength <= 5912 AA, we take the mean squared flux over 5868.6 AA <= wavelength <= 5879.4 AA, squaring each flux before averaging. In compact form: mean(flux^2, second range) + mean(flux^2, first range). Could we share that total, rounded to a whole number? 702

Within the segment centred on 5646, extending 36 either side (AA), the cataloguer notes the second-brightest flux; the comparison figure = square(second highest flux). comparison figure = 388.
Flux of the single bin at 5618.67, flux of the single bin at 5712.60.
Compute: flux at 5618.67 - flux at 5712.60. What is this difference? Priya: -3.0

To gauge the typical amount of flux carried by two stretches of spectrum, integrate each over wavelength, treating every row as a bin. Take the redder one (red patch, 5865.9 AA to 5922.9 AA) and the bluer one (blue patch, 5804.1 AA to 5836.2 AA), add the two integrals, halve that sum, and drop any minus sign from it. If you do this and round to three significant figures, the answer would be 810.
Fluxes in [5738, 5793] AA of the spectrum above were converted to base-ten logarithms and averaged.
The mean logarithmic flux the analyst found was 1.29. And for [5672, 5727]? 1.28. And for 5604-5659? 1.25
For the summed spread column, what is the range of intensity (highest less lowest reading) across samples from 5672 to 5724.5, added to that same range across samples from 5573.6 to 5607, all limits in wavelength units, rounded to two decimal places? 5.81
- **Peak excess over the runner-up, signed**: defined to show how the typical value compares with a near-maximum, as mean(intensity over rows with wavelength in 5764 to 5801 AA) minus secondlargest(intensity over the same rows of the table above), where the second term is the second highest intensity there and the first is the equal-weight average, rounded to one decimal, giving -1.1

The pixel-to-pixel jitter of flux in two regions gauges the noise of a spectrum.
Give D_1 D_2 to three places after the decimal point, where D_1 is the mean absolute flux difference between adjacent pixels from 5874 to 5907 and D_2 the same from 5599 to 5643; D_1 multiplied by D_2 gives 0.060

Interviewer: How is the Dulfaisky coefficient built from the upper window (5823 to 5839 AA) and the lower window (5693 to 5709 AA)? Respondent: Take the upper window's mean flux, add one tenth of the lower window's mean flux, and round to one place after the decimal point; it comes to 19.3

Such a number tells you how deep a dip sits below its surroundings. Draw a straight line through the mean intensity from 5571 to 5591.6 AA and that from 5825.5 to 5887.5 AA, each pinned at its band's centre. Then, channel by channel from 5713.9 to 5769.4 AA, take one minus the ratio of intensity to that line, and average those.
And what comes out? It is -0.10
